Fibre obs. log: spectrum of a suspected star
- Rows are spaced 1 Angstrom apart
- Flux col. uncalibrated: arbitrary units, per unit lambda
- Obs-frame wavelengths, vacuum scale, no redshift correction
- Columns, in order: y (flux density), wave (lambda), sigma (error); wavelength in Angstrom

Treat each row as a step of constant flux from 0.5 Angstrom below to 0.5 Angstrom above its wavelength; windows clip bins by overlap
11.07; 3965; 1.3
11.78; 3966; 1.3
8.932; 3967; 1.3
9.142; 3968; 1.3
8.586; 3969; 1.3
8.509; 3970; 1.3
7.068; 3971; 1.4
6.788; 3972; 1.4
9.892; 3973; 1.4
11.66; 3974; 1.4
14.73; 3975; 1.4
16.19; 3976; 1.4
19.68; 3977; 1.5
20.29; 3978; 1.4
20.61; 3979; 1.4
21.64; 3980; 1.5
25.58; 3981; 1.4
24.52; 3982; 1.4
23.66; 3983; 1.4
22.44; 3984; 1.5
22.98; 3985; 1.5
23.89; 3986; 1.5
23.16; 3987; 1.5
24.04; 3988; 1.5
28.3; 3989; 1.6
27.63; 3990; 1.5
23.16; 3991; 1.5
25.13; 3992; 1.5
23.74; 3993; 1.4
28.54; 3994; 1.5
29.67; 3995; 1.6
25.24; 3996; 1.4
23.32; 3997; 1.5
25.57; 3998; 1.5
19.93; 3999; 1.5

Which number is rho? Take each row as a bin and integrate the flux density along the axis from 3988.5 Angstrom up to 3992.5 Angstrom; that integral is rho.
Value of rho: 104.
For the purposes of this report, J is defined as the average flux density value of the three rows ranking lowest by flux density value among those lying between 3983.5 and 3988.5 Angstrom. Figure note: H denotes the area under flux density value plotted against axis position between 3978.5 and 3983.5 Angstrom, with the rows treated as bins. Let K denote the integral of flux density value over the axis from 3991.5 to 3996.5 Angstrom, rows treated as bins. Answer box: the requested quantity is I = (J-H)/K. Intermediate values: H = 116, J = 23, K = 132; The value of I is -0.7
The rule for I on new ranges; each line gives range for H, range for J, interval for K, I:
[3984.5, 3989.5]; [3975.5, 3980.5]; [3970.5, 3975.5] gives -2.1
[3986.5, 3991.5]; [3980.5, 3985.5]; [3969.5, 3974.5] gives -2.4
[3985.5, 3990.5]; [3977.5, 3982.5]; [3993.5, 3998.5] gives -0.8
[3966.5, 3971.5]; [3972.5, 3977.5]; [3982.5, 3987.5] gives -0.3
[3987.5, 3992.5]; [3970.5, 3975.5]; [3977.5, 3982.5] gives -1.1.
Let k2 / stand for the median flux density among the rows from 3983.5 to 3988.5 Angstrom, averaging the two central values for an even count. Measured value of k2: 23.2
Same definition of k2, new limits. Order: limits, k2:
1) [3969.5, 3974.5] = 8.5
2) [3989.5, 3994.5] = 25.1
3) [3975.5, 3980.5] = 20.3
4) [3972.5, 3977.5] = 14.7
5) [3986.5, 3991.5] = 24.0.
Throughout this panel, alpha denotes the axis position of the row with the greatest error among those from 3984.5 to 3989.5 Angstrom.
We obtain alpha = 3989 Angstrom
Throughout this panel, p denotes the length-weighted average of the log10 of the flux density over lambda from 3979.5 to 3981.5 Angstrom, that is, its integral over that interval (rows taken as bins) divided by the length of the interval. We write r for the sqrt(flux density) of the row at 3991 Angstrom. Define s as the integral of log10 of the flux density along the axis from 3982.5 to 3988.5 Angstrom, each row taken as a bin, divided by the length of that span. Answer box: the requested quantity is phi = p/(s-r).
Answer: -0.40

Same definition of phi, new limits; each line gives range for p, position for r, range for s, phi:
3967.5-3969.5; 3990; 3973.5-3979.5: -0.24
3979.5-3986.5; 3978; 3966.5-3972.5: -0.38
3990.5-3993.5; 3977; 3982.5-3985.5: -0.45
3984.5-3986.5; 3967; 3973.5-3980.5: -0.78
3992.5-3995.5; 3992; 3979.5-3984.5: -0.39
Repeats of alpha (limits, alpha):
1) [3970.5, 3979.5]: 3977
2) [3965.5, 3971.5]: 3971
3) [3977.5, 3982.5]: 3980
